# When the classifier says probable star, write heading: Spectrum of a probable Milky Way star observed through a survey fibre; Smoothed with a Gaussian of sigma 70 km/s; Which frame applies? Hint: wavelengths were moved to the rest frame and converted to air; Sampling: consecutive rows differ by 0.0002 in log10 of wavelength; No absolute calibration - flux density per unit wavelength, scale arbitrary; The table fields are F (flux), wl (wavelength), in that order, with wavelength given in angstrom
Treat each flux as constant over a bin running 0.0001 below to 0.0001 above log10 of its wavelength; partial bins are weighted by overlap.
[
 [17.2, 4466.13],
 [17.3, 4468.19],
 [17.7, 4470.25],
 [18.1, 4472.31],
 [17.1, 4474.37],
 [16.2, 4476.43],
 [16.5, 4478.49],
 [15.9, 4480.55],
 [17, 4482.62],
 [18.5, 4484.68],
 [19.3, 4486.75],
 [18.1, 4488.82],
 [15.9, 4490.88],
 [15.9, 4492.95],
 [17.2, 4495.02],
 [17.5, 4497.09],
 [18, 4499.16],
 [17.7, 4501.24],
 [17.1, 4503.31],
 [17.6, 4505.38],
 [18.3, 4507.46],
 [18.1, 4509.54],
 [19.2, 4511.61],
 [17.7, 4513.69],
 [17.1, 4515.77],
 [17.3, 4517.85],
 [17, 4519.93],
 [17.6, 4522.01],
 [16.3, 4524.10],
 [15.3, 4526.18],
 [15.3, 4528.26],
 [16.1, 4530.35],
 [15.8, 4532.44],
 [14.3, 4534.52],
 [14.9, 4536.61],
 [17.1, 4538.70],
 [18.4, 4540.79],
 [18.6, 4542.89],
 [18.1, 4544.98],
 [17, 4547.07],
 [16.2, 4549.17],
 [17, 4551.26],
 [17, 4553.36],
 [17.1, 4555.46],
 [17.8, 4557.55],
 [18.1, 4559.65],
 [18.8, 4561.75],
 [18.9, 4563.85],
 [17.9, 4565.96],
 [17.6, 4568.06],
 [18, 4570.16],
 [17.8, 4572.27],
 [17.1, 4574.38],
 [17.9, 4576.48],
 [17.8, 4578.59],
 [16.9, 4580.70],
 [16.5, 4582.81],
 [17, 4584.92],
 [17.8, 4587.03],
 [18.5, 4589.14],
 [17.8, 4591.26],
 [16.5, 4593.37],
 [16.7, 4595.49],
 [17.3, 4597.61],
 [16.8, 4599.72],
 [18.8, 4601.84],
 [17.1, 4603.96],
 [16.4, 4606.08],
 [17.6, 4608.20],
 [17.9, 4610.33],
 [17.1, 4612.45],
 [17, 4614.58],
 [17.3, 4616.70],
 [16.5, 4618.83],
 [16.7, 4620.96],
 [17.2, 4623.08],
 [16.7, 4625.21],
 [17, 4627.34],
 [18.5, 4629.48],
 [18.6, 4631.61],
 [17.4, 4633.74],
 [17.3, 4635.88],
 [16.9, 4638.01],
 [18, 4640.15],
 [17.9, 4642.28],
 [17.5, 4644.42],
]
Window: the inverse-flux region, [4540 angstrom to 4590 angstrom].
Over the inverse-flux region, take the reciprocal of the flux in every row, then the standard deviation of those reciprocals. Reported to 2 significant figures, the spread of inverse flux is 0.0023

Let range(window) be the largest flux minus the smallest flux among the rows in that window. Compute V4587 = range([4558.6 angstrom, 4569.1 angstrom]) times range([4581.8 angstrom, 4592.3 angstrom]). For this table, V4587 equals 2.6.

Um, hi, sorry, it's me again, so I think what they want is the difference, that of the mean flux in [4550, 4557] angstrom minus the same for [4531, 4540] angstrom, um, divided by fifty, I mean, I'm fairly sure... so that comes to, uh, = 0.03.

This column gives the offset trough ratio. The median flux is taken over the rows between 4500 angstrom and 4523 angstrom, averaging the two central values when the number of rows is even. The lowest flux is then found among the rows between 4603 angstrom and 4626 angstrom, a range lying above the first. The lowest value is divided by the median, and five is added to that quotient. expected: 5.93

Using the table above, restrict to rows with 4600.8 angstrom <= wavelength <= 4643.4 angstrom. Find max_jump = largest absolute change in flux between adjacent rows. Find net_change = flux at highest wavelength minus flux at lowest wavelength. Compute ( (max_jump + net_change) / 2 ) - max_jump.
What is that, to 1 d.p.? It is -1.3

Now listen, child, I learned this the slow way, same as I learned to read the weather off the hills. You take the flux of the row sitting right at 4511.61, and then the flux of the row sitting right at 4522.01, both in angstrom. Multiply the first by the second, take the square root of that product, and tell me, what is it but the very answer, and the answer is 18.4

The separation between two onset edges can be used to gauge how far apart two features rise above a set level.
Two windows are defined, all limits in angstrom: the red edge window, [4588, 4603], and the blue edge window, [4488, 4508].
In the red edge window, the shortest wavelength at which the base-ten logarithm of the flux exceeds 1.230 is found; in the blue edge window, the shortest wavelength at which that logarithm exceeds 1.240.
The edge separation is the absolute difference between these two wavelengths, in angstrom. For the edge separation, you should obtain 100.3 angstrom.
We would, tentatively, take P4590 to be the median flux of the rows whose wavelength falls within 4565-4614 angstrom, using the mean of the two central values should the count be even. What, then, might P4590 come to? 17.6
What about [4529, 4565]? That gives 17.1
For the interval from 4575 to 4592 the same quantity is 17.8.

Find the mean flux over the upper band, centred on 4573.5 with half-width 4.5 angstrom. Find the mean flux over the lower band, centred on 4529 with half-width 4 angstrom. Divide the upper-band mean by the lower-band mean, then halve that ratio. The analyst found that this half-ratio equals 0.566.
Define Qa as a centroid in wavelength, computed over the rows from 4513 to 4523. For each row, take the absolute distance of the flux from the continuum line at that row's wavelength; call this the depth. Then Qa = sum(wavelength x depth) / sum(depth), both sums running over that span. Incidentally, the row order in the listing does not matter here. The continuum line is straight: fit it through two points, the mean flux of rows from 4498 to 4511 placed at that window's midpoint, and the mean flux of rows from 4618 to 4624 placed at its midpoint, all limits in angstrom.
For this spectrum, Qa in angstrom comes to 4518.0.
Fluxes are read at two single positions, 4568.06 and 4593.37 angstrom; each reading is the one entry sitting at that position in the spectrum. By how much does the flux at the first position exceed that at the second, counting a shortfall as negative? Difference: 1.1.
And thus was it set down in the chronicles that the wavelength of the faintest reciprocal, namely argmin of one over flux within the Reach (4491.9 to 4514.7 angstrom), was 4511.61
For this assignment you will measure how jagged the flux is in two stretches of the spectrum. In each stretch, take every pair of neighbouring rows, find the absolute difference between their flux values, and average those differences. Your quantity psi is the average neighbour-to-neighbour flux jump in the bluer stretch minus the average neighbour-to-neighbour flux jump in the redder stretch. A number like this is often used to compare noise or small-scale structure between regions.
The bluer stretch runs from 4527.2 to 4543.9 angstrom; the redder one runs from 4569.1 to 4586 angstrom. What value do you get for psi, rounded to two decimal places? 0.47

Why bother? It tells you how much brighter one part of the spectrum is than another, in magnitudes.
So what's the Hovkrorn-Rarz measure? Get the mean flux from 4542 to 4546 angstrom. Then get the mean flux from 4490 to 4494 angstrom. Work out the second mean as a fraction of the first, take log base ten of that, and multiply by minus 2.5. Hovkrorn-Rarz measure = 0.16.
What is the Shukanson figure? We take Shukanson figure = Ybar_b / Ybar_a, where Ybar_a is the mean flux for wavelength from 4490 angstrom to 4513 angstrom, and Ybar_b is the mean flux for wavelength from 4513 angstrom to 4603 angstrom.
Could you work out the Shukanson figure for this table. 0.98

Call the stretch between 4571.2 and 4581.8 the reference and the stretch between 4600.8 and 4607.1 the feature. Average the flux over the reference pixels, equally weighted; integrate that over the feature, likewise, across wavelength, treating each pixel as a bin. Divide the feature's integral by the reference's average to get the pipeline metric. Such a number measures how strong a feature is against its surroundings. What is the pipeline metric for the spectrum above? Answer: 6.3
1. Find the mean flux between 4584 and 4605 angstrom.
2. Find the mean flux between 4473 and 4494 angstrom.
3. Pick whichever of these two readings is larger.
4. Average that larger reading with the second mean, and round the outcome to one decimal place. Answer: 17.2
